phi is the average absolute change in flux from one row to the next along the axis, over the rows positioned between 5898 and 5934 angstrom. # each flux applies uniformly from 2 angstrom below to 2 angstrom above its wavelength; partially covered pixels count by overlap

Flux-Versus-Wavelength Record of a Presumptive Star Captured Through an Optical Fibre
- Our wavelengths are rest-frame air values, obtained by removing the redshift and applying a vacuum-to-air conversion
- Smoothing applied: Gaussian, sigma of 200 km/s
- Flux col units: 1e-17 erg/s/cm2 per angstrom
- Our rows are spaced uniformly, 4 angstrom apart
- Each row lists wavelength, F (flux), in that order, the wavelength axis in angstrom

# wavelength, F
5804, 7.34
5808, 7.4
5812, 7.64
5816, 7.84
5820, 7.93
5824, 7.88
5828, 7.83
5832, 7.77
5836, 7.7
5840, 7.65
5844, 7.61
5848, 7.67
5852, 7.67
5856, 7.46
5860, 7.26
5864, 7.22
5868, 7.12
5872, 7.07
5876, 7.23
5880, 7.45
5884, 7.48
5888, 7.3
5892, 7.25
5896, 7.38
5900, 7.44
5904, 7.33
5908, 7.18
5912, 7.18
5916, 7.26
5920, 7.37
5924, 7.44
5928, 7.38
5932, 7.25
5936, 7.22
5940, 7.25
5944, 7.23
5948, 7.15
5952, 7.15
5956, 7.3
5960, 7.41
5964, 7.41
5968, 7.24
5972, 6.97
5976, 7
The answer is 0.089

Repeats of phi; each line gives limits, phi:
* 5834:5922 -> 0.097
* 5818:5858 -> 0.066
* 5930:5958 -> 0.052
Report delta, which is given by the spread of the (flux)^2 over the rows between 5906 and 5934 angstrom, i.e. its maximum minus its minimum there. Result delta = 3.8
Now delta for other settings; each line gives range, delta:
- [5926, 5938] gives 2.3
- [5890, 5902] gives 2.8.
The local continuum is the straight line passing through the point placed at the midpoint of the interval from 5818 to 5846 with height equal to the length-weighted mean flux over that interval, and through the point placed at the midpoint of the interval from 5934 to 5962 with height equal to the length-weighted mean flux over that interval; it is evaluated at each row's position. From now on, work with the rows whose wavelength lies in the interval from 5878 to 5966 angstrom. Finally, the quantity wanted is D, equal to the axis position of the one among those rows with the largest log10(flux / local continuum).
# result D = 5964 angstrom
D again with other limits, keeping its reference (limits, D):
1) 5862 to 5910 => 5900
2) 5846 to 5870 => 5852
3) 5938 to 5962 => 5960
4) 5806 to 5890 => 5820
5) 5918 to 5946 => 5924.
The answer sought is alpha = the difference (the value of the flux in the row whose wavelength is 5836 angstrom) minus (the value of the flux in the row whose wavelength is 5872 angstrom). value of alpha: 0.6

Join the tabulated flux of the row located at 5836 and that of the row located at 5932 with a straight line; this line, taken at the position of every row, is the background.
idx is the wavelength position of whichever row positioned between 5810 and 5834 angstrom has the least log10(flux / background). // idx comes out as 5812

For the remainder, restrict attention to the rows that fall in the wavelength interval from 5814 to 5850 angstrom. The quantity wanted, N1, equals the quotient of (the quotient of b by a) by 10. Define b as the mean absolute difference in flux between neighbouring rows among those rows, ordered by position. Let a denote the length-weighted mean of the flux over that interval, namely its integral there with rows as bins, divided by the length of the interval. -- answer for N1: 0.0008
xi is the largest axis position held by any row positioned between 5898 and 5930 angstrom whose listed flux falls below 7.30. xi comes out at 5916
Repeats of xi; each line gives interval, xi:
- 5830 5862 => 5860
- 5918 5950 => 5948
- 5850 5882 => 5876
